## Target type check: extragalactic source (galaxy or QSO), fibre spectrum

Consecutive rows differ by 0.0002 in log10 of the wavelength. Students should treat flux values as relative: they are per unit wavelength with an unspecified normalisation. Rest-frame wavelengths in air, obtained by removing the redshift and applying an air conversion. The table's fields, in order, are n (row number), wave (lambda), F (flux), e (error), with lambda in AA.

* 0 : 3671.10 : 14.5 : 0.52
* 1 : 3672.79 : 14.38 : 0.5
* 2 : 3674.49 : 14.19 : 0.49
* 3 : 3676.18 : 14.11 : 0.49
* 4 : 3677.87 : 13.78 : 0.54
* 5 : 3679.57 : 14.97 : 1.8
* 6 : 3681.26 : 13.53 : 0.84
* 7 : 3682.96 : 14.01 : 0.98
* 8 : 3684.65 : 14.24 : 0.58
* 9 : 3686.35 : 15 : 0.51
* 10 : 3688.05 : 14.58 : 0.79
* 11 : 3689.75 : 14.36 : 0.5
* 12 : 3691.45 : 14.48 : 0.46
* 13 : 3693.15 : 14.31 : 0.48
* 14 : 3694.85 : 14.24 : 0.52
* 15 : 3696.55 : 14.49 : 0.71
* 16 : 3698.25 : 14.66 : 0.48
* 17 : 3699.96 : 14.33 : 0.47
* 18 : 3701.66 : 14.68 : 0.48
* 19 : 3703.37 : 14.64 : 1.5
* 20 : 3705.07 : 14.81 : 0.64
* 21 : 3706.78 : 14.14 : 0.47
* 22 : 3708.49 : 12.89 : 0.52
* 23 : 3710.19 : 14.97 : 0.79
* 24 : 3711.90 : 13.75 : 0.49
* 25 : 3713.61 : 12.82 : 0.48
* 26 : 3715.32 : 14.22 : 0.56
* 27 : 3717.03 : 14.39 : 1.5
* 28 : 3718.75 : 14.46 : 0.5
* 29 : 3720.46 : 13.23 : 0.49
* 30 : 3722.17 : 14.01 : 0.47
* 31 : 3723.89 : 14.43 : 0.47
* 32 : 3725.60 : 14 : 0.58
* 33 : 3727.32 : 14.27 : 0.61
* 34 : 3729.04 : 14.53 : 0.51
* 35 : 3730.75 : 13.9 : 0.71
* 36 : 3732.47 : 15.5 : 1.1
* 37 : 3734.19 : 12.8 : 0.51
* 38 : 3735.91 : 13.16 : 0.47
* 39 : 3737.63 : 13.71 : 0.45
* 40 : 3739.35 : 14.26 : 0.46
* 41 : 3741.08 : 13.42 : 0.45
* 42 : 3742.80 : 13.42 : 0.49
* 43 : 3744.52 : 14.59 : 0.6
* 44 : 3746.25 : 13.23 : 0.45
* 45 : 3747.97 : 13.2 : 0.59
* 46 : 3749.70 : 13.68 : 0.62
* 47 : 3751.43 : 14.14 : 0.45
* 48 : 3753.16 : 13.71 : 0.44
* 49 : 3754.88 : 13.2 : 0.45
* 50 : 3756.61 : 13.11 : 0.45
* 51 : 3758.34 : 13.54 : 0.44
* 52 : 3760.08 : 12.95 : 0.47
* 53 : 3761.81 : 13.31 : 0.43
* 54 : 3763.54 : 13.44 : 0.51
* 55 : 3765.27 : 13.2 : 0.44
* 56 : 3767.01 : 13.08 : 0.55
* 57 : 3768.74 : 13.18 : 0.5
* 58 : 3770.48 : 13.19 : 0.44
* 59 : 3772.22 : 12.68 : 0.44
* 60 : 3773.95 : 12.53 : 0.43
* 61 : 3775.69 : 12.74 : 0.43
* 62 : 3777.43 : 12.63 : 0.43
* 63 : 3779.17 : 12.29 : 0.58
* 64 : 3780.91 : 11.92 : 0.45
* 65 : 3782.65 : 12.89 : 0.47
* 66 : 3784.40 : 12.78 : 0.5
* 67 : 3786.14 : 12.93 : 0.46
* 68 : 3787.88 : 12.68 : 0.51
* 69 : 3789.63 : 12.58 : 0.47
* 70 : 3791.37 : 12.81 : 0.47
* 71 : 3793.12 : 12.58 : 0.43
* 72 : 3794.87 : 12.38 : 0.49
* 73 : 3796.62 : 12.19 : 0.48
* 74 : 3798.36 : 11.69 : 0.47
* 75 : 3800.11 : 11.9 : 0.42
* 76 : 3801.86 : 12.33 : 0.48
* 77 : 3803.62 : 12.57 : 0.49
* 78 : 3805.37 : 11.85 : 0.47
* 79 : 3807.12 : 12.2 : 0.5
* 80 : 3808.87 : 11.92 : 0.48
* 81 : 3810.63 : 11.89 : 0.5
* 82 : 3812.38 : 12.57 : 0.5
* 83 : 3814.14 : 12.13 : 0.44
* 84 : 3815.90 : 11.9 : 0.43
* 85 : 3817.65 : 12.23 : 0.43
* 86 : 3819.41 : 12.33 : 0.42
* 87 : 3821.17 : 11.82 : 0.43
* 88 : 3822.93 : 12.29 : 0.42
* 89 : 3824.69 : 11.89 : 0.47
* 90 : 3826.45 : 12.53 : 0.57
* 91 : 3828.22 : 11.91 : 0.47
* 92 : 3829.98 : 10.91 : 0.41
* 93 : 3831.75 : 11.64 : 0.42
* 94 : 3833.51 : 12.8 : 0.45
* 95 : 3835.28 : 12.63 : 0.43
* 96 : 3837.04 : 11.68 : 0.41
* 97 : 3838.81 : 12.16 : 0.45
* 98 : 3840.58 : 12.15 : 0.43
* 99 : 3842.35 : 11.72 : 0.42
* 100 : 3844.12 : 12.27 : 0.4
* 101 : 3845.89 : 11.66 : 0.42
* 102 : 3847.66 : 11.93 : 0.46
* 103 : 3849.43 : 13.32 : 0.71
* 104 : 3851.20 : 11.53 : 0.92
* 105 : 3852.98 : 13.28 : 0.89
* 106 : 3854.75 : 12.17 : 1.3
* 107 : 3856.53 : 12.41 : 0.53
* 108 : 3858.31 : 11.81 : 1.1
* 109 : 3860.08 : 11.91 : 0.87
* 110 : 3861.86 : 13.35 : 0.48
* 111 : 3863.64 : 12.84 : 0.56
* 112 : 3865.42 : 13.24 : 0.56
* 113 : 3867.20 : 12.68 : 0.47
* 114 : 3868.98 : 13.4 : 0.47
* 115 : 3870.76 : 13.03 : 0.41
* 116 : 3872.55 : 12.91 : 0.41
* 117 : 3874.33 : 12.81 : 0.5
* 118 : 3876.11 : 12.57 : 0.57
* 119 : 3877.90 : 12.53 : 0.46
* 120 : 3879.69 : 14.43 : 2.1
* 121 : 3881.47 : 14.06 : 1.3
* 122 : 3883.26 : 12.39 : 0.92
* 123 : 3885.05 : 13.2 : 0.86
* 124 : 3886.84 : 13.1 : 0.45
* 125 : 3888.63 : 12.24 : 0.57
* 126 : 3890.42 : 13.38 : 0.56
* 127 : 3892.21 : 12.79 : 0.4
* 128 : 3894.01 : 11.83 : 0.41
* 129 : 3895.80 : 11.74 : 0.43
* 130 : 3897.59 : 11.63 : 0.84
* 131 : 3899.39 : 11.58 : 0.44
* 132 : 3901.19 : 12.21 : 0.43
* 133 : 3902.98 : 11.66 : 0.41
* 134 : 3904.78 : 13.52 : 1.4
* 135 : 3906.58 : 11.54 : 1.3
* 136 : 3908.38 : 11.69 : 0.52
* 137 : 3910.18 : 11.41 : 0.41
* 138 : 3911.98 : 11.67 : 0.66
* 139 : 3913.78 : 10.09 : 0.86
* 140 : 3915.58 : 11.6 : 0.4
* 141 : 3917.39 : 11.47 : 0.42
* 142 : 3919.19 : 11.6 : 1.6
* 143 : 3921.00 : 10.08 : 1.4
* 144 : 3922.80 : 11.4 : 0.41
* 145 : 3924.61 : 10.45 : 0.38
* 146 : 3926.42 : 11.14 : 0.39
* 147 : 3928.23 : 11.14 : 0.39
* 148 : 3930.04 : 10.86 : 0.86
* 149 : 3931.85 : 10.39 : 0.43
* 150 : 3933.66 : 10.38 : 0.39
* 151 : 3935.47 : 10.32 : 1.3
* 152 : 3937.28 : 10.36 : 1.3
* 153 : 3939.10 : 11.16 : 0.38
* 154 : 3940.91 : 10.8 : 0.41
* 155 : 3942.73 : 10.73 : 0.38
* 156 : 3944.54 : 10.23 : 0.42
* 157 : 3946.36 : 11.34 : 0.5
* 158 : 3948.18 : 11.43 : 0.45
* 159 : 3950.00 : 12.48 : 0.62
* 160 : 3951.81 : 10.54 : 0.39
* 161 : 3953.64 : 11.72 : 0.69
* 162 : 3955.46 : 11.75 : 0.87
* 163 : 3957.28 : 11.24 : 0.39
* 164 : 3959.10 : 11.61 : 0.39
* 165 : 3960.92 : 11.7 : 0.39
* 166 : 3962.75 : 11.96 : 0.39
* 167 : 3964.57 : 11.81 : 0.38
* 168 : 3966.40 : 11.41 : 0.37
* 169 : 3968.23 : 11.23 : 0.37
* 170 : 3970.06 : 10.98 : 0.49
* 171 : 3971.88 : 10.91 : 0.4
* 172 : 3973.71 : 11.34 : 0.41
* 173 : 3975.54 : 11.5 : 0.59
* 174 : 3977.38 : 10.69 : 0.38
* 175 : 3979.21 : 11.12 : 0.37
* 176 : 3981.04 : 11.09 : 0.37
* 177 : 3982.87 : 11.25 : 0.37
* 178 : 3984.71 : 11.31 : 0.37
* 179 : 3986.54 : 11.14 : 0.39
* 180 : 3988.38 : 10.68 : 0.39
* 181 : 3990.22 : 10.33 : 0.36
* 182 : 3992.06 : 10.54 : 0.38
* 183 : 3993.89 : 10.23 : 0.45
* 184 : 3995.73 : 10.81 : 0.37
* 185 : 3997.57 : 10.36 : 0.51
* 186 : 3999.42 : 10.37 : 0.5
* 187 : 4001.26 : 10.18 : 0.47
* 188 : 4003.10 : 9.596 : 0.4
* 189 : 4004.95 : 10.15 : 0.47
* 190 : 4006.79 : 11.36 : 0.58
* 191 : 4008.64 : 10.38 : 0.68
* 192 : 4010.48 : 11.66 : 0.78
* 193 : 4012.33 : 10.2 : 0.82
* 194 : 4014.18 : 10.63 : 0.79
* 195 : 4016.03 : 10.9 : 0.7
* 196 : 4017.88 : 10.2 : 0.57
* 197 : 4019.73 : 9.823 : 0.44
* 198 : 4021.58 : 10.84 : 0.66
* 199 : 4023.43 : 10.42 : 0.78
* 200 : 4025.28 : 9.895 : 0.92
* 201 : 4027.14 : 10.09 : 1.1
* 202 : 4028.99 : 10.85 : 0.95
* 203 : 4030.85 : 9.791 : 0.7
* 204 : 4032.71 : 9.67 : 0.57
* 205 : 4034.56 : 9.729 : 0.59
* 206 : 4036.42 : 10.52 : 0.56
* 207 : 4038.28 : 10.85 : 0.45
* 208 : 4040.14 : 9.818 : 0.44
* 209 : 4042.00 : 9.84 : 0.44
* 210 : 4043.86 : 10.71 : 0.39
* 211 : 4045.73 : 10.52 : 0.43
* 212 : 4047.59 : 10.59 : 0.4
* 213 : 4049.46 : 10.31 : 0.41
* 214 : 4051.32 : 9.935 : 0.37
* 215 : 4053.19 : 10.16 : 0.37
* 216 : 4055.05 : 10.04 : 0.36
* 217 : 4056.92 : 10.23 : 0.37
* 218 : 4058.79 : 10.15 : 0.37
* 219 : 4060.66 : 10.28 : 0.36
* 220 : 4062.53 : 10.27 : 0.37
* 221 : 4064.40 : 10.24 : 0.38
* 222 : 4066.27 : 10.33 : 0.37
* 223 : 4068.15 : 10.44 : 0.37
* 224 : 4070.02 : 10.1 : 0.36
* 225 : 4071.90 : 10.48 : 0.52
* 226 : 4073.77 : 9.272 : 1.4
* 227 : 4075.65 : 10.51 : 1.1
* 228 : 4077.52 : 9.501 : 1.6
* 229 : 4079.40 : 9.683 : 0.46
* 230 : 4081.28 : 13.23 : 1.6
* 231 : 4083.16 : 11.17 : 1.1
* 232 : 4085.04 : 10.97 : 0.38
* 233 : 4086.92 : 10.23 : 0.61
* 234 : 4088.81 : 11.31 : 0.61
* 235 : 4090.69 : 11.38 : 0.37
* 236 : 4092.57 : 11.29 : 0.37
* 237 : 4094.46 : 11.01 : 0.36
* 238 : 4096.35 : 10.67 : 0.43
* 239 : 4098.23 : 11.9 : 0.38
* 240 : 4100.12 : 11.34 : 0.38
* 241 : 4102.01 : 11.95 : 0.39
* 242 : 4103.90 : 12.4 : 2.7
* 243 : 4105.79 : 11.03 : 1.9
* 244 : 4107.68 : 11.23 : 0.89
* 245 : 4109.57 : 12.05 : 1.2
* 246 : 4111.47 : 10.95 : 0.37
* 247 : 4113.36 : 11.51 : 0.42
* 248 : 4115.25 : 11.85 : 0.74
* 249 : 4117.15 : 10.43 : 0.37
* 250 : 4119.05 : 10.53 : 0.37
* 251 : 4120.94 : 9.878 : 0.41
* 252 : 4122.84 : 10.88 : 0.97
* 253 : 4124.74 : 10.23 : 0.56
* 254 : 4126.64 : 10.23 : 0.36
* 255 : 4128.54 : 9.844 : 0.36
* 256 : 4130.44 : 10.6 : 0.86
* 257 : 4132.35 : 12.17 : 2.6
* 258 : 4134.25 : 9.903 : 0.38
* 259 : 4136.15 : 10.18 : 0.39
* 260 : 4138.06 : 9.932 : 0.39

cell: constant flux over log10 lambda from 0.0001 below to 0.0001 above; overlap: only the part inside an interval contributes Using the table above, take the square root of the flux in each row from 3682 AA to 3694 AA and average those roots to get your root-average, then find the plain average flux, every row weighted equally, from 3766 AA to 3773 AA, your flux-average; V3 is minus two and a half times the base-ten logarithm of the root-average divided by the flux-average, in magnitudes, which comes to 1.34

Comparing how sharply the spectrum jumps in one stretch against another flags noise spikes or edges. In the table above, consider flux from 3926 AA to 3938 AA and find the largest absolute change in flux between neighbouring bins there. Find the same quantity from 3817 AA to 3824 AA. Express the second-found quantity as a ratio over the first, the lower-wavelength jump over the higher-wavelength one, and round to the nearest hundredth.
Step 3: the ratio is 1.09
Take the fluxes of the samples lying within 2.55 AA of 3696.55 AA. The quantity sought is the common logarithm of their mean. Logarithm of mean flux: 1.16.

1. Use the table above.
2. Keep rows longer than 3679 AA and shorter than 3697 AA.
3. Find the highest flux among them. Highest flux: 15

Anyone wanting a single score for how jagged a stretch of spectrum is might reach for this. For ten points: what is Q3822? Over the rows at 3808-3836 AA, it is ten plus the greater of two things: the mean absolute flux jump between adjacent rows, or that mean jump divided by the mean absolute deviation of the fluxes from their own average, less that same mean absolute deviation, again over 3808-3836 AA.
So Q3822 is 11.1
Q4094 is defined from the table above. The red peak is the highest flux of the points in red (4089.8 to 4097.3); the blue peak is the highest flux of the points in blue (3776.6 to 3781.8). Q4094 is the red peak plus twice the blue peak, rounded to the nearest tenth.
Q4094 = 36.6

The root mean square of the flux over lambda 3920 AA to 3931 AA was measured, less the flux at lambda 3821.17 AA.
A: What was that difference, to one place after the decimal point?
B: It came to -1.0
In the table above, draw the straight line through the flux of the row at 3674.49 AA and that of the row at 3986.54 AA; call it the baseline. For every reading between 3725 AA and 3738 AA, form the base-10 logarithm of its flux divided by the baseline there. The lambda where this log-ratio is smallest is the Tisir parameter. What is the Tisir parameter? 3734.19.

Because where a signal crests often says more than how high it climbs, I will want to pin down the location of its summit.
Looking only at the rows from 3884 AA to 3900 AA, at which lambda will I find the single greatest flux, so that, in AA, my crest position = 3890.42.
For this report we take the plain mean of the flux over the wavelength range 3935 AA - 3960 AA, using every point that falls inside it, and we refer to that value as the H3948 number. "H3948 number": 11.1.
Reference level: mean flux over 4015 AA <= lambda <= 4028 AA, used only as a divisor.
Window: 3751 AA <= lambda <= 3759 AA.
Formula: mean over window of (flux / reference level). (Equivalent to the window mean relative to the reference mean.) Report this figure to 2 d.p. 1.31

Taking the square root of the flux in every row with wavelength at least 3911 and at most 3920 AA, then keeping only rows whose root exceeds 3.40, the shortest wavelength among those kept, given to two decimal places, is 3911.98 AA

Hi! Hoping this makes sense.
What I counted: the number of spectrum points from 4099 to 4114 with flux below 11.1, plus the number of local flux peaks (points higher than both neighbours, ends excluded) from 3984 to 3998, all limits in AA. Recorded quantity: 4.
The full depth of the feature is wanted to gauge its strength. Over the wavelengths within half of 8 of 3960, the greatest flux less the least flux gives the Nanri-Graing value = 0.72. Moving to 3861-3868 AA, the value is 0.67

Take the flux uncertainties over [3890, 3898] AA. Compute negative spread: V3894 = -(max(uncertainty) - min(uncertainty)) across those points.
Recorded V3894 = -0.44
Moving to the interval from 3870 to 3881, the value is -1.69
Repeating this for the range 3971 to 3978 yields -0.21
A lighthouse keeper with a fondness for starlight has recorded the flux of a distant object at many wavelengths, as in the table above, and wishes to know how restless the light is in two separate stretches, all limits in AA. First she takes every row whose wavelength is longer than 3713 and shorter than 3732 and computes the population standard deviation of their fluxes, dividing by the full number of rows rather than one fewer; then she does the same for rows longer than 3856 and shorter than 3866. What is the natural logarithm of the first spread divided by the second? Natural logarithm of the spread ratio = -0.15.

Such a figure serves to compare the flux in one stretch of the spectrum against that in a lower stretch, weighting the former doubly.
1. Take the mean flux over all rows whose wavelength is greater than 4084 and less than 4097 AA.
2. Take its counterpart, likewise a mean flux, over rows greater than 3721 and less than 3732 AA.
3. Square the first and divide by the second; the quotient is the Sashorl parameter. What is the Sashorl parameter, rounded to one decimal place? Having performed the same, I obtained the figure 8.5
